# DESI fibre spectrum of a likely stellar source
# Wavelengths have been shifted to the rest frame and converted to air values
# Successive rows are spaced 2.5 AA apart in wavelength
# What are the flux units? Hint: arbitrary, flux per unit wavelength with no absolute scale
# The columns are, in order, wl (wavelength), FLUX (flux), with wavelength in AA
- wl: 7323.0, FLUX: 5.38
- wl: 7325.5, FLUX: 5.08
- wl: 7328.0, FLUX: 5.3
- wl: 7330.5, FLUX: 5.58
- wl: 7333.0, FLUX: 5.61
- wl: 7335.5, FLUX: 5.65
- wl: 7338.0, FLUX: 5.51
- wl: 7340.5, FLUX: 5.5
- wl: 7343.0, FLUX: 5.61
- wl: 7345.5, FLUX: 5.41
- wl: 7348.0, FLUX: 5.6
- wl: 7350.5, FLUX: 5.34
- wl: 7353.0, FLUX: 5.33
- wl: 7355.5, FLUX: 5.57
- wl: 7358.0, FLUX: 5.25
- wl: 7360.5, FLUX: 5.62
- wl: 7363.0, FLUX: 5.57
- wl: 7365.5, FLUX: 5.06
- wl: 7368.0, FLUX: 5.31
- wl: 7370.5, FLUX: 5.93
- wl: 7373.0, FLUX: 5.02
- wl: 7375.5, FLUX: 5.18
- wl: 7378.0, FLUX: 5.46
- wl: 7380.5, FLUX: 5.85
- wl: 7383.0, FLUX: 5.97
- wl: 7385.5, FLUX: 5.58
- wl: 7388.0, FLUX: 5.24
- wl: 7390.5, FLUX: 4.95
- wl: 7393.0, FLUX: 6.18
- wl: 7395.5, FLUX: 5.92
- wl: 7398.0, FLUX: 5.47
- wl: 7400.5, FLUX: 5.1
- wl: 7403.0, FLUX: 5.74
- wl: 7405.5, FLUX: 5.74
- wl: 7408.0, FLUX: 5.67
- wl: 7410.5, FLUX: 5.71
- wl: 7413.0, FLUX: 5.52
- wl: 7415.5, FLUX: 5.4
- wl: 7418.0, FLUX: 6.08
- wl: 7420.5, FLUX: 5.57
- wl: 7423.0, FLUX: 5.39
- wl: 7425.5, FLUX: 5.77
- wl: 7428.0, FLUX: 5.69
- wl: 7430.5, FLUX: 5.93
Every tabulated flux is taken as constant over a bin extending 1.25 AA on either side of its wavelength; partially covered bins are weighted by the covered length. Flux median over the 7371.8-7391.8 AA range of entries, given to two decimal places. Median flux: 5.35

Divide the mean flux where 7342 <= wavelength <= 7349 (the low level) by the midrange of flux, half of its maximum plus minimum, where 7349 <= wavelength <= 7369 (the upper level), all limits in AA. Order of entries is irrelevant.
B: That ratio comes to 1.04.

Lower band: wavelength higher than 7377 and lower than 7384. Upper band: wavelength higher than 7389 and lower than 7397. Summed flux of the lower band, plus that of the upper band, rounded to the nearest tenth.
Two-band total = 34.3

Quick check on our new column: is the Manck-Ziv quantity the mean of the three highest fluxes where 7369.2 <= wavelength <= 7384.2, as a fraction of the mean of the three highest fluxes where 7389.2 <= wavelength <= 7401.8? 1.01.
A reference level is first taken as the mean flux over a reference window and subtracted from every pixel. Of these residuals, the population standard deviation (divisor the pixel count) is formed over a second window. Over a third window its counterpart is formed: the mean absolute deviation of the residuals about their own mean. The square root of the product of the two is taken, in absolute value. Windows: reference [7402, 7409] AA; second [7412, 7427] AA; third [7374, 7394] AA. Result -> 0.29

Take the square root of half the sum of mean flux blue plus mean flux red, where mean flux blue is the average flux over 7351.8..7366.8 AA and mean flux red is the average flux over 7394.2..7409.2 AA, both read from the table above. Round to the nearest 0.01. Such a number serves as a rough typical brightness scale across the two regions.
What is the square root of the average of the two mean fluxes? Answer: 2.35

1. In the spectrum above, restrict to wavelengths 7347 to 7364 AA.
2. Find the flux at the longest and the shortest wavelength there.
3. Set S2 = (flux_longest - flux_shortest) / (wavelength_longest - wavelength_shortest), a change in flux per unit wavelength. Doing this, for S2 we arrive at -0.0020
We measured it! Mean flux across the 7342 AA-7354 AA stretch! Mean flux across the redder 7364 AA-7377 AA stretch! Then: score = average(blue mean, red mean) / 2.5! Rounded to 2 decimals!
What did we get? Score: 2.15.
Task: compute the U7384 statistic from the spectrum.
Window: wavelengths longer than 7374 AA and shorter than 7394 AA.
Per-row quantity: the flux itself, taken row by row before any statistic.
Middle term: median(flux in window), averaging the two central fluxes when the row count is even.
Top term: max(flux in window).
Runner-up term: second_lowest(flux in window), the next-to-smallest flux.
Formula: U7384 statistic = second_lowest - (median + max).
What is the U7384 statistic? -6.52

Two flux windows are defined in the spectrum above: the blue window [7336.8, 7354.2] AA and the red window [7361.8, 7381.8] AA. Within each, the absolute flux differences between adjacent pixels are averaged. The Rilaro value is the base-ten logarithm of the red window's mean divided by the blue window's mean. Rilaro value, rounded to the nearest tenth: 0.5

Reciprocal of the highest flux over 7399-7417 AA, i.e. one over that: 0.174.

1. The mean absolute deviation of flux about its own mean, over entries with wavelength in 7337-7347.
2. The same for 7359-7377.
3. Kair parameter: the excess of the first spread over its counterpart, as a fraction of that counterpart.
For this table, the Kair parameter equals -0.81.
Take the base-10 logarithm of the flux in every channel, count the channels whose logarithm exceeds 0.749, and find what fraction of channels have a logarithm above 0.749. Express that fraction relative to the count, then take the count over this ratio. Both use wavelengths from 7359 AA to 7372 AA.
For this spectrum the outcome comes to 10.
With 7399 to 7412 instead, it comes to 20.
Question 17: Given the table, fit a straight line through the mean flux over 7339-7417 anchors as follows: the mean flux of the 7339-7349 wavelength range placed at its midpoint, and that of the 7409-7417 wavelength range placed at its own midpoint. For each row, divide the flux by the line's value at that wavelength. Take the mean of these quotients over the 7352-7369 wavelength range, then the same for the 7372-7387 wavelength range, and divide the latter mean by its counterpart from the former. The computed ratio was 1.02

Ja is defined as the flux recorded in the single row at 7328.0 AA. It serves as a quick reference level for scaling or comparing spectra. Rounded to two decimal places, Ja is 5.30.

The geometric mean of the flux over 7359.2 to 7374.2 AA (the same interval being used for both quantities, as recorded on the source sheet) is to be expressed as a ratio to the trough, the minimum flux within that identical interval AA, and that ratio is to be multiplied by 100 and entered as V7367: 108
